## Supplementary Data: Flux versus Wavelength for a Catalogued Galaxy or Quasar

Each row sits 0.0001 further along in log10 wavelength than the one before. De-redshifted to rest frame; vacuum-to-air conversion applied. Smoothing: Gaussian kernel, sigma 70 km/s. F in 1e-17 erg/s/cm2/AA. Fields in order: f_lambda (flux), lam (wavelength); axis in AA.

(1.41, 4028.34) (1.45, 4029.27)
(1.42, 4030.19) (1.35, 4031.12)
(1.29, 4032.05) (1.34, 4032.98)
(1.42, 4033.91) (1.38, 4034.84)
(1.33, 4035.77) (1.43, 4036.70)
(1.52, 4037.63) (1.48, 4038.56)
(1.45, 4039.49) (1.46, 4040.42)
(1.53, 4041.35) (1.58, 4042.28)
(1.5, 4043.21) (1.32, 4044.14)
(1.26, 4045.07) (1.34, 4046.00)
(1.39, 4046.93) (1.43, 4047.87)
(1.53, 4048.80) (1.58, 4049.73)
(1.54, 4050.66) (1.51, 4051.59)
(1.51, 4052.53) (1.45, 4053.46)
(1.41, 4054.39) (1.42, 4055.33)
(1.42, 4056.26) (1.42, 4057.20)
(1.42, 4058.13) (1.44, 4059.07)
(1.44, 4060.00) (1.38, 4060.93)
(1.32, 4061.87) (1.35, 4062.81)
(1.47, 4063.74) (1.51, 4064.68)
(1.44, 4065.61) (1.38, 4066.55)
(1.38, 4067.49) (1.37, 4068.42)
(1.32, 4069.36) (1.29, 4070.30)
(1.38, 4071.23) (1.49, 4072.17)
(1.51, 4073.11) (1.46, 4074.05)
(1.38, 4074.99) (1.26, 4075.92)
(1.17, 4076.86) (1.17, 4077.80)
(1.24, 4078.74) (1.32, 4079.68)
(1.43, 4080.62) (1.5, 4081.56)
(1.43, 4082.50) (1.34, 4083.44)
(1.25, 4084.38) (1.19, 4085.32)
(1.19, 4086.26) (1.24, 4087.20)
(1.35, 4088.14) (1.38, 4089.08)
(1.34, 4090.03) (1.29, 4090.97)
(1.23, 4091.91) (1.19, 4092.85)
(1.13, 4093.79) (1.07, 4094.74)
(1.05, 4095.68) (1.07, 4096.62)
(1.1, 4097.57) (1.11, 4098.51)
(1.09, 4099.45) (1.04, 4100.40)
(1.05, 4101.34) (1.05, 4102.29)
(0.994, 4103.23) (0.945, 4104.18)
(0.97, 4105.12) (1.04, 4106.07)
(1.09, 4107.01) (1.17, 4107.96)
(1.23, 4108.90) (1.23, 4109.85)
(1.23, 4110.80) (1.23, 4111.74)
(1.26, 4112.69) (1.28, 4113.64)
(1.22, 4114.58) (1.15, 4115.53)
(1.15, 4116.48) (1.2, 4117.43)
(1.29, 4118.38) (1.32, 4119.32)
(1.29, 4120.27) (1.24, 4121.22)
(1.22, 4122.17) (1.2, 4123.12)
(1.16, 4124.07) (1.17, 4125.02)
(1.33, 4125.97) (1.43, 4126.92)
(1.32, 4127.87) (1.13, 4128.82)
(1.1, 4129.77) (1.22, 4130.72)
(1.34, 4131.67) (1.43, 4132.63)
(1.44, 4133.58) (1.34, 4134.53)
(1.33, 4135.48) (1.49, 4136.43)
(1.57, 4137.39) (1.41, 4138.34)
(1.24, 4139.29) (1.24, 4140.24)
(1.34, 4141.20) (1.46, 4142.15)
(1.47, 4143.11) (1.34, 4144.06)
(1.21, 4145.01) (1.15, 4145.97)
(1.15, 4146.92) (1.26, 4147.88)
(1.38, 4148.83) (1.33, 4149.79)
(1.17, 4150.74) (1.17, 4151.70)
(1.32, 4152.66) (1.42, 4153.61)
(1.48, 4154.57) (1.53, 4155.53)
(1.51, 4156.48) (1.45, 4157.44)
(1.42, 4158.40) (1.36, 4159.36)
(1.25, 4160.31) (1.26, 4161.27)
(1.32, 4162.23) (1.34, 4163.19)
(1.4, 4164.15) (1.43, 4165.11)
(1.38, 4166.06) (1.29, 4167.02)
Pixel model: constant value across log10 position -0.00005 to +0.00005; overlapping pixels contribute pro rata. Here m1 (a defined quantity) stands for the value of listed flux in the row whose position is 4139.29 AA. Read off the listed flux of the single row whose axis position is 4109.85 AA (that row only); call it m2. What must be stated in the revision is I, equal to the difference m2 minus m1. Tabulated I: -0.01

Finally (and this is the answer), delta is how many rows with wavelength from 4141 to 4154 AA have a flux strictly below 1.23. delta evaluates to 5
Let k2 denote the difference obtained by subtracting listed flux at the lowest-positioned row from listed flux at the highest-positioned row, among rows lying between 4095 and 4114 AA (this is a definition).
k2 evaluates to 0.2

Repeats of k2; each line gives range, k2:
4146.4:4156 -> 0.4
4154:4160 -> -0.1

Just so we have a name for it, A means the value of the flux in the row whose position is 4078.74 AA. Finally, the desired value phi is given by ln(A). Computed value 0.22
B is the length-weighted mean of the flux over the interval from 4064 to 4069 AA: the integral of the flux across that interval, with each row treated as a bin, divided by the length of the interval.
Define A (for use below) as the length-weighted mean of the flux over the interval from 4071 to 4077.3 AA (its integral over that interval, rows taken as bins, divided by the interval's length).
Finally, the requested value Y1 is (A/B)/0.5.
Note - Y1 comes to 1.95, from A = 1.38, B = 1.4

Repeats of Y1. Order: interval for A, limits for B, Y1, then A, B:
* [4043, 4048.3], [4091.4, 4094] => 2.29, 1.37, 1.2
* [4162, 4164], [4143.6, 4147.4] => 2.21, 1.34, 1.2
